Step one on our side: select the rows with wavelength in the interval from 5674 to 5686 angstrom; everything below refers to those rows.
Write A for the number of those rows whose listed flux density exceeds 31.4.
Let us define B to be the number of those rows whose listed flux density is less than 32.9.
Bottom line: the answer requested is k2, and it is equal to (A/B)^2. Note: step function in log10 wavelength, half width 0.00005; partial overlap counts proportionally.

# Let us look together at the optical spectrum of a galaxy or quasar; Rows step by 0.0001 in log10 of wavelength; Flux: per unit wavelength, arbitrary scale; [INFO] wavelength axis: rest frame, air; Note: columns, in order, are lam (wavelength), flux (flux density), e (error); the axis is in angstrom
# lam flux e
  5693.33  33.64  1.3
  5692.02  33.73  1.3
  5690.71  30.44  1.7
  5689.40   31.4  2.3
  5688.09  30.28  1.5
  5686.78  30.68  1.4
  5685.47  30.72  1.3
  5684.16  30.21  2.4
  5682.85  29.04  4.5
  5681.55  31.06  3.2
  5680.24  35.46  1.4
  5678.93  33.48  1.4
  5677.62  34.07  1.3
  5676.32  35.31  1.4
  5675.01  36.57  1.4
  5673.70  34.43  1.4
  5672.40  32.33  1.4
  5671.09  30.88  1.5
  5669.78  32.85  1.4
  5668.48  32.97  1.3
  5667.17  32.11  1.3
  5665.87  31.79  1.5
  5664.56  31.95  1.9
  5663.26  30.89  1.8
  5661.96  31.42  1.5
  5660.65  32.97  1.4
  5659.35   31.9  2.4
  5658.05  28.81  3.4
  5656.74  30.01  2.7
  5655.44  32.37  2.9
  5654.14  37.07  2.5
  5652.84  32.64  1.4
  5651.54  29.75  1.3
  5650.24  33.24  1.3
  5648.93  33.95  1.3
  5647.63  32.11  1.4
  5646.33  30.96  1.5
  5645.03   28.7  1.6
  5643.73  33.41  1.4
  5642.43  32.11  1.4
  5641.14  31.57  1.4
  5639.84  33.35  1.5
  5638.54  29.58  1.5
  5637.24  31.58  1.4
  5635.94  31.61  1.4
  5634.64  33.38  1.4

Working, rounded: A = 5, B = 4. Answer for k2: 1.56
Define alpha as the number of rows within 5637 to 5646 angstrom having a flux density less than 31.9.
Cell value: 4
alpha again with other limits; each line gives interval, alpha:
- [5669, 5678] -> 1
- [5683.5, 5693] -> 6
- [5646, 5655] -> 2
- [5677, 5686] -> 4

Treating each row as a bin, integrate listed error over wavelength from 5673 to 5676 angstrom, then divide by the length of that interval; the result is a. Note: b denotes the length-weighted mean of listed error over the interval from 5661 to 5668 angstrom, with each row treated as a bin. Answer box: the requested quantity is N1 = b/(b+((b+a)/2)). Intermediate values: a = 1.40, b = 1.58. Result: 0.515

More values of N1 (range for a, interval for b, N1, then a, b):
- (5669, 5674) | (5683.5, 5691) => 0.526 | 1.42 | 1.77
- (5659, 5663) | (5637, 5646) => 0.479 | 1.72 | 1.46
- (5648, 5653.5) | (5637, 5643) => 0.510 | 1.33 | 1.44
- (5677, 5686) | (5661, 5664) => 0.458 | 2.23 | 1.63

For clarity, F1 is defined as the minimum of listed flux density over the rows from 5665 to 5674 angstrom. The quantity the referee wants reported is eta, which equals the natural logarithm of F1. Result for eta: 3.43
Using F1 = 30.88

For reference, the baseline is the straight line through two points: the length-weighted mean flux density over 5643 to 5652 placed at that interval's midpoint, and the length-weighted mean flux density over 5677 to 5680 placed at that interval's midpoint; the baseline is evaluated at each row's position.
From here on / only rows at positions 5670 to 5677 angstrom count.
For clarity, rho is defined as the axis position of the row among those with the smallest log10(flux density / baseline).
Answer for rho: 5671.09 angstrom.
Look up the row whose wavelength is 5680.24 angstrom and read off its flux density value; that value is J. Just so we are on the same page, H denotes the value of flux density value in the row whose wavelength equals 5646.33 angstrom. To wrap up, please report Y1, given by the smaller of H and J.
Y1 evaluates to 31.0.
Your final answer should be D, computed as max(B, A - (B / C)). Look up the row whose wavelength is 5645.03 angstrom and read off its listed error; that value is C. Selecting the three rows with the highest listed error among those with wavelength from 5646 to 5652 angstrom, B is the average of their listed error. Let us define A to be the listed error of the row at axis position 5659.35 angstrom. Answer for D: 1.5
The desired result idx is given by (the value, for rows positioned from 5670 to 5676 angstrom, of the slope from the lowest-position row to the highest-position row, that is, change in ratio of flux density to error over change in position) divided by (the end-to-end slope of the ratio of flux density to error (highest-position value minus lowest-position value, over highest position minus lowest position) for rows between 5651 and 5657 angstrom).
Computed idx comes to -0.6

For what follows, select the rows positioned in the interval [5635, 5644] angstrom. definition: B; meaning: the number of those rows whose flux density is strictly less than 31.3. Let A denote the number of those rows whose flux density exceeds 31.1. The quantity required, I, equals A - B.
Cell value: 5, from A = 6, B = 1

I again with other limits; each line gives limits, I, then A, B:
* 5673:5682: 5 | 6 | 1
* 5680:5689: -5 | 1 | 6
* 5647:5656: 5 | 6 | 1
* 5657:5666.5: 3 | 5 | 2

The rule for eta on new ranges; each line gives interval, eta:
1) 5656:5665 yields 3.36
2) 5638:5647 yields 3.36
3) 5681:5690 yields 3.37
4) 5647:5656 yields 3.39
